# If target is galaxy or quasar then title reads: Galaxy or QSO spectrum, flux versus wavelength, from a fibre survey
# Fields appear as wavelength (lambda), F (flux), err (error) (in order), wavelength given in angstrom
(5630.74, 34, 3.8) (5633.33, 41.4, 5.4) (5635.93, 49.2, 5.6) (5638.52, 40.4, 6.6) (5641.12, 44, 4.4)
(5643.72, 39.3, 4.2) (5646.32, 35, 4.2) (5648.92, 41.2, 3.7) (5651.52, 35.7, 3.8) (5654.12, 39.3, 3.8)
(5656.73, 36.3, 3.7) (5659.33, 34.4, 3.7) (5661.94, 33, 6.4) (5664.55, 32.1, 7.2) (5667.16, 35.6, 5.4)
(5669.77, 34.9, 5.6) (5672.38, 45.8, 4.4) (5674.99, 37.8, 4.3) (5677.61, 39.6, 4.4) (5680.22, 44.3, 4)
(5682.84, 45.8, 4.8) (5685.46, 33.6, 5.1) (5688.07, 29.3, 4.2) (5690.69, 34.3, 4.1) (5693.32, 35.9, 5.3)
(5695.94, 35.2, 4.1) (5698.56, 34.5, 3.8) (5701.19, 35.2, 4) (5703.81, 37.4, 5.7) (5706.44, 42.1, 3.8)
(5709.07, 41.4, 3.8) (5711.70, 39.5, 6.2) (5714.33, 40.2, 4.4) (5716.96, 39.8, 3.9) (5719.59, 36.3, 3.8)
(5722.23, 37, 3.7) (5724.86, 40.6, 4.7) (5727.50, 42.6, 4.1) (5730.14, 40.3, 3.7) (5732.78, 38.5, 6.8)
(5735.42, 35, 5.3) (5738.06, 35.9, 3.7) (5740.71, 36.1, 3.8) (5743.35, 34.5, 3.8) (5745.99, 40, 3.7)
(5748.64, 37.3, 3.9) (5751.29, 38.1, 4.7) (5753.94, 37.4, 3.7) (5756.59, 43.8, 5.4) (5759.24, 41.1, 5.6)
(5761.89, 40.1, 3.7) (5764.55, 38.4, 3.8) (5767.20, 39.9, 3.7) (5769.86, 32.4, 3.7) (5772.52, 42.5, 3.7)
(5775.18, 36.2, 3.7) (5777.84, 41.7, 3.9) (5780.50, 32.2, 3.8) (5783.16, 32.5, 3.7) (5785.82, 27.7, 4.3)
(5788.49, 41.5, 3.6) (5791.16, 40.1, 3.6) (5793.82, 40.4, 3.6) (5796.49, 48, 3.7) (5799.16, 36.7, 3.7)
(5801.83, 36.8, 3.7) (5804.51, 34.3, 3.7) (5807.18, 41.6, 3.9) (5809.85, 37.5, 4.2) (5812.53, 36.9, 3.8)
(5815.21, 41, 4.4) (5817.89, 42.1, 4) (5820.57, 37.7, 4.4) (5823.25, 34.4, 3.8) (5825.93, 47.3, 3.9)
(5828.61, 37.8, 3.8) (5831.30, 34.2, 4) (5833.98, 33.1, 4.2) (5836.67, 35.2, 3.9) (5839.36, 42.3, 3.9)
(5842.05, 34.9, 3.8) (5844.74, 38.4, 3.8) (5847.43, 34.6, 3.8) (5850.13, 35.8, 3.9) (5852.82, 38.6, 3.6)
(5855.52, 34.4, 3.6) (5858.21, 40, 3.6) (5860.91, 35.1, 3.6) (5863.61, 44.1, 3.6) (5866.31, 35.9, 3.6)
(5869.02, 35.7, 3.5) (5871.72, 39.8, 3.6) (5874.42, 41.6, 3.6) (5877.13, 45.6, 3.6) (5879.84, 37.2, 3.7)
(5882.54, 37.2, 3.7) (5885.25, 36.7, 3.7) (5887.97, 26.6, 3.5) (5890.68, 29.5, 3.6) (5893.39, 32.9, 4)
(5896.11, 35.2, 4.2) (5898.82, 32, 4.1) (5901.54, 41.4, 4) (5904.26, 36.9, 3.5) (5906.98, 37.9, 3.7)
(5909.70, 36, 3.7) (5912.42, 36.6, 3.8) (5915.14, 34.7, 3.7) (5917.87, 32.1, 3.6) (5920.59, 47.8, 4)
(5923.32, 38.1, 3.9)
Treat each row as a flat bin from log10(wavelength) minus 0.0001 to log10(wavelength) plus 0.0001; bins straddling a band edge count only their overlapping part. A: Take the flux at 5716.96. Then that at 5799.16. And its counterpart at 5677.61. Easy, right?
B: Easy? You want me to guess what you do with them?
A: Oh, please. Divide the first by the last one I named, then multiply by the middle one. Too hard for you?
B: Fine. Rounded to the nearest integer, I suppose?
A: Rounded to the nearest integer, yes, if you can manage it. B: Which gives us 37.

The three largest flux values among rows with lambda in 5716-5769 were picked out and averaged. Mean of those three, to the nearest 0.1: 42.5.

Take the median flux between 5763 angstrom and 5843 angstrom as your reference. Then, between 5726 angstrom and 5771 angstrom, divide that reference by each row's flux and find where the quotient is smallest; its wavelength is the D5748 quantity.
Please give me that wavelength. 5756.59 angstrom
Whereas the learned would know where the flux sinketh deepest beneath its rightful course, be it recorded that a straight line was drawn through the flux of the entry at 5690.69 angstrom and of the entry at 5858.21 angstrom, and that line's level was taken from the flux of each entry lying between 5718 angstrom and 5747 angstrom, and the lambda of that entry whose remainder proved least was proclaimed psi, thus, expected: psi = 5743.35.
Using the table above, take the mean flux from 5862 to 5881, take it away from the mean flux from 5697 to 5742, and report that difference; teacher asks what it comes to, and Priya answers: -1.6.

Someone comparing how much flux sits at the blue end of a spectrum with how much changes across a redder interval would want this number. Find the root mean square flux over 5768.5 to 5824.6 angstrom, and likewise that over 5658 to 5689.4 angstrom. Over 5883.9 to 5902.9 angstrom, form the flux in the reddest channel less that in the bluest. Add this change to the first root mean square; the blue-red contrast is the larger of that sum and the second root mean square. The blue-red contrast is 42.8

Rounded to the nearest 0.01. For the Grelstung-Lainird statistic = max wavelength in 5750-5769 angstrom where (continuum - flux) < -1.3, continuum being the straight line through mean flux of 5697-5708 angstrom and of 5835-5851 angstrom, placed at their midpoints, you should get 5767.20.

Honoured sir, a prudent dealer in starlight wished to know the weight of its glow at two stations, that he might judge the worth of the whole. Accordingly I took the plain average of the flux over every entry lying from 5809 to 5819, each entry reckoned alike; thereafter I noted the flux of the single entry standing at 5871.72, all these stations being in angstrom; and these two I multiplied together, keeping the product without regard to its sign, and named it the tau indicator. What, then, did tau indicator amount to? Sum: 1567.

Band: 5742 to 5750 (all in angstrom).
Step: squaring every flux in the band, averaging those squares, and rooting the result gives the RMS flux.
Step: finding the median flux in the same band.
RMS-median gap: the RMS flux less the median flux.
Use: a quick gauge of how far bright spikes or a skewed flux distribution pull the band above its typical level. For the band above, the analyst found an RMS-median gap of 0.0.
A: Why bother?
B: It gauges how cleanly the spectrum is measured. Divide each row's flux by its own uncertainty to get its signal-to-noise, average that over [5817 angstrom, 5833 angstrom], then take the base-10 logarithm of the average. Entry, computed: 0.99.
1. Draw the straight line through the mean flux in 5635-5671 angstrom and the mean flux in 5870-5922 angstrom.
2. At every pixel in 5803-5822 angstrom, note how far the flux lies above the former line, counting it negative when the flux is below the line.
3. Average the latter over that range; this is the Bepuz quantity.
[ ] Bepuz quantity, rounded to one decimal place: 1.6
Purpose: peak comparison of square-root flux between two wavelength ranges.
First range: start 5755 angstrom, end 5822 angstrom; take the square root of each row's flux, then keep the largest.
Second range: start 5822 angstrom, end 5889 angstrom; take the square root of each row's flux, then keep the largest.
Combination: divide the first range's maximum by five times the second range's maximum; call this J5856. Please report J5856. 0.201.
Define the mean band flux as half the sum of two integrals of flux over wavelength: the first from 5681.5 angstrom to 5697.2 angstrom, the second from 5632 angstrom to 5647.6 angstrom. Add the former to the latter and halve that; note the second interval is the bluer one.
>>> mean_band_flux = 604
